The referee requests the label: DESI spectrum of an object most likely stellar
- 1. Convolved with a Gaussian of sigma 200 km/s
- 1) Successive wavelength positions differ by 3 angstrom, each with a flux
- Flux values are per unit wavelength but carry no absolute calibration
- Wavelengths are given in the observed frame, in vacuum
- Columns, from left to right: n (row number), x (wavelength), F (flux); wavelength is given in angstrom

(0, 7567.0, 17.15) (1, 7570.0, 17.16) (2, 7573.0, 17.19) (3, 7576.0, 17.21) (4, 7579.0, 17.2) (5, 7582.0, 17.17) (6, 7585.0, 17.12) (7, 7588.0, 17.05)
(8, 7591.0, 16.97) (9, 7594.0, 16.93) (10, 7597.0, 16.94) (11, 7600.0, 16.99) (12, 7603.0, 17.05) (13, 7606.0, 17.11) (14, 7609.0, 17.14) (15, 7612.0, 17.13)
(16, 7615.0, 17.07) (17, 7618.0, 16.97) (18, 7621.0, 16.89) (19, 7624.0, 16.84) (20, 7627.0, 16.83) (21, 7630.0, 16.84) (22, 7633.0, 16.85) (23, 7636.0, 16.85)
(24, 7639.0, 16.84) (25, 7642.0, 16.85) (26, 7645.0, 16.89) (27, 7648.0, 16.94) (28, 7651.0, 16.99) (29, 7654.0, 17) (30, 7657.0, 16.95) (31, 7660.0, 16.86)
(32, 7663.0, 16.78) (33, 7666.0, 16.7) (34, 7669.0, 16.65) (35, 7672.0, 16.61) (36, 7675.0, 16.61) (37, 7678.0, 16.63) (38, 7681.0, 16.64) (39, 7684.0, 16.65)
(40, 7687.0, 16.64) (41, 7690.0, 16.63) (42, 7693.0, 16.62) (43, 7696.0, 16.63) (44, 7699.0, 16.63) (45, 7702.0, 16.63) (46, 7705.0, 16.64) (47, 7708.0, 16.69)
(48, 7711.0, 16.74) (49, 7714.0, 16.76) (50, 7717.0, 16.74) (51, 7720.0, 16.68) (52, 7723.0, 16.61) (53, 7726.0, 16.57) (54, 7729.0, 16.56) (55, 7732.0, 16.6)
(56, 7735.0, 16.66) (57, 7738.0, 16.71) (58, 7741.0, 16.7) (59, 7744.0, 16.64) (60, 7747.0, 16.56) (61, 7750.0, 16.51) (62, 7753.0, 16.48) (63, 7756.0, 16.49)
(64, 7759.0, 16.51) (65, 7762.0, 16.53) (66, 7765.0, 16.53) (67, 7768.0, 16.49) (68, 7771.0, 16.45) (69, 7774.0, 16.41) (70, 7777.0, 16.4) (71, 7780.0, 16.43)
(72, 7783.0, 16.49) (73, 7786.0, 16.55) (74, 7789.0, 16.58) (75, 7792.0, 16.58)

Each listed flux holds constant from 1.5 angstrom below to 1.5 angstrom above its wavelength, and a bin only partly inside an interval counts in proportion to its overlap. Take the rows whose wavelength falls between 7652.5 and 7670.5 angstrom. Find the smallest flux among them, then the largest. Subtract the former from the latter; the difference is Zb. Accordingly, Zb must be 0.35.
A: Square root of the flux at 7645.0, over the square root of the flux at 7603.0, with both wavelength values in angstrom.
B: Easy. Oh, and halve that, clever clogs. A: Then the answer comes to 0.4976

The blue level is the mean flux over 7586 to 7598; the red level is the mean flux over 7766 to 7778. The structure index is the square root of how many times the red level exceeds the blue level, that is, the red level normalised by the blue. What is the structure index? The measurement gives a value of 0.984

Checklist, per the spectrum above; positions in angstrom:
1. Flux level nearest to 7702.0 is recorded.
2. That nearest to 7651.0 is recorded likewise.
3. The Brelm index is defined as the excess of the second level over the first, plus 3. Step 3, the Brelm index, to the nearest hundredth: 3.36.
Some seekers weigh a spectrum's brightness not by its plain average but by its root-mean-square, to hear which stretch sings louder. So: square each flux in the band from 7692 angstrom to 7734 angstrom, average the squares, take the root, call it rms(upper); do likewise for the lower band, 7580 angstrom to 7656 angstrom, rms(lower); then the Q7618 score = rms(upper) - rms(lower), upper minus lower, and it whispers -0.32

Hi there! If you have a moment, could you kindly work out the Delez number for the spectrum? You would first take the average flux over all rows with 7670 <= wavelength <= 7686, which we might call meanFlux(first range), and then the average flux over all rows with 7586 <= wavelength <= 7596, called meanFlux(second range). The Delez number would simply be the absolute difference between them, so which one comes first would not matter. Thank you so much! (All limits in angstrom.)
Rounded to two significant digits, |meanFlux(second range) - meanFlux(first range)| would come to 0.36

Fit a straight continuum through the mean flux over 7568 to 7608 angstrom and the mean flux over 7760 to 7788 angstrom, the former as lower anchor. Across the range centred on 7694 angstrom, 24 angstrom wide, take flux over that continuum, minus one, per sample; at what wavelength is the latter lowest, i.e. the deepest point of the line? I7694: 7693.0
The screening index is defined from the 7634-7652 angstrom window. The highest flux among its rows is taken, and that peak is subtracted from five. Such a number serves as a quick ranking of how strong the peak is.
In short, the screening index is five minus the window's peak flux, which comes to -11.99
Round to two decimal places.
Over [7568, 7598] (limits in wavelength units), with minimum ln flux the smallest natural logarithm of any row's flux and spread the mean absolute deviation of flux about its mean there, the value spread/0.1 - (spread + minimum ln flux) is -1.95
